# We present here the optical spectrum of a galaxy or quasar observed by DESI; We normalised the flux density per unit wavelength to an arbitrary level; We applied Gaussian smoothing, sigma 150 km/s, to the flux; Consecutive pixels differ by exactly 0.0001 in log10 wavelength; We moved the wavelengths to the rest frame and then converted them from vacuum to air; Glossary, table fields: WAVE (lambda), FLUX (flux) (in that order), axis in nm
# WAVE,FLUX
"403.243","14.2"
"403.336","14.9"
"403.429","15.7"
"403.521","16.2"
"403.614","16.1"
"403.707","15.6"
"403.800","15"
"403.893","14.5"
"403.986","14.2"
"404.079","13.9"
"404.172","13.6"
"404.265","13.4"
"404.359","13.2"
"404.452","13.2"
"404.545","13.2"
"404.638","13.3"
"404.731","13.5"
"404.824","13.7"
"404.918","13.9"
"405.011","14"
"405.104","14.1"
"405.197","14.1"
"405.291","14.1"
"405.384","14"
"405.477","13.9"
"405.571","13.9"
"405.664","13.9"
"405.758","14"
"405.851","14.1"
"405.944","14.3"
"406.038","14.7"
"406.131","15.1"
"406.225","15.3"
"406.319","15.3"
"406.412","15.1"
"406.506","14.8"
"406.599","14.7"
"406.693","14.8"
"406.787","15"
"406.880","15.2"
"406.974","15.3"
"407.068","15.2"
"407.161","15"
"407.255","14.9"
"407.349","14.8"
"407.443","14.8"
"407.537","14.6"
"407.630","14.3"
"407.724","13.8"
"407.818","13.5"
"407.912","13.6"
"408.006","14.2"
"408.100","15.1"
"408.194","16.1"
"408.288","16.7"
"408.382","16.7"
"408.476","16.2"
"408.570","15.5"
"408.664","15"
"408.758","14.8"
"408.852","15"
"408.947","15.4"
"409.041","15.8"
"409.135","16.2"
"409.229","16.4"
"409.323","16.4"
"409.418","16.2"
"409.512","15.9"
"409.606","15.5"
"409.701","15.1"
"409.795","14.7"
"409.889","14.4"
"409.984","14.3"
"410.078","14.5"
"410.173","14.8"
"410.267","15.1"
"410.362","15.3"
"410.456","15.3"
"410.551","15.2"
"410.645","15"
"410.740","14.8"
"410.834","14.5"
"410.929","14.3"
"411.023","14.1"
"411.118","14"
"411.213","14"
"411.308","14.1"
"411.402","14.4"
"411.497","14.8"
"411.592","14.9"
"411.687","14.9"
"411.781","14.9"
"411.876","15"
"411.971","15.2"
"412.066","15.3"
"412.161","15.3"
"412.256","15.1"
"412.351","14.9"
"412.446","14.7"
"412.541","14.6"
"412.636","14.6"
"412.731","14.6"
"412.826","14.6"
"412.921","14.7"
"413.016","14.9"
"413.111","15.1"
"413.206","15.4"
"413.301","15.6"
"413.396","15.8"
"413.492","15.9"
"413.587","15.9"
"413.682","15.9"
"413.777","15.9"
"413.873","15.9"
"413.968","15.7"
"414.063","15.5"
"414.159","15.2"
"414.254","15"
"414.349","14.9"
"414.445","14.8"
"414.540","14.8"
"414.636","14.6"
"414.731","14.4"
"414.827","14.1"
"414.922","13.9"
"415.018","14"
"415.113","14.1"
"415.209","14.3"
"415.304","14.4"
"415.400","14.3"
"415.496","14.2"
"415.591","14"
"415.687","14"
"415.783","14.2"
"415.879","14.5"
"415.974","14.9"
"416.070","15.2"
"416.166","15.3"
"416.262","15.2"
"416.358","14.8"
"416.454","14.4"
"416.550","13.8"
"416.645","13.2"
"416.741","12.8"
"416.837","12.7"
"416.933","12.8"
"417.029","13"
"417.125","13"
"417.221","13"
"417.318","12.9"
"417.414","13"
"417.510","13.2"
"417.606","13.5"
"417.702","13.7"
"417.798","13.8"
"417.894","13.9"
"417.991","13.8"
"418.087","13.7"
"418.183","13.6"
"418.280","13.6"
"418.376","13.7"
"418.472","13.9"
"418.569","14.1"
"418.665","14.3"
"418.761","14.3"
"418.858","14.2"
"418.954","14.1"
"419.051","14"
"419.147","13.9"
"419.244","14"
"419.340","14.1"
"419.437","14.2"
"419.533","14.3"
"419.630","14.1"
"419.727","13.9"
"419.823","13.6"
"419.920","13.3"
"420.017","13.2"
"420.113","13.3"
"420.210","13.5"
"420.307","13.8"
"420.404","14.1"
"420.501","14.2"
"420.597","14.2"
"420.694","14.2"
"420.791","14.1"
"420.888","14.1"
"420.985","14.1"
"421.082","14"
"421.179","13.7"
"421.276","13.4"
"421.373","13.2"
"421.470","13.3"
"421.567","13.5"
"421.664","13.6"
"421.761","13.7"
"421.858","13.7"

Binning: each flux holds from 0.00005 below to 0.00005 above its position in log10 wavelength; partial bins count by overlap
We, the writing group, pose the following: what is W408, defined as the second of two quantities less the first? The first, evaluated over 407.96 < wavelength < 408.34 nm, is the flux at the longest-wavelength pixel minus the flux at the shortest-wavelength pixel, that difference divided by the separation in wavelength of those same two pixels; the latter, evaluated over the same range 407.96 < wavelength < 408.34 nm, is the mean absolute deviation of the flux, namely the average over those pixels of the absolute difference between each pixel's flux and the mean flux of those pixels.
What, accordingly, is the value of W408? -8.0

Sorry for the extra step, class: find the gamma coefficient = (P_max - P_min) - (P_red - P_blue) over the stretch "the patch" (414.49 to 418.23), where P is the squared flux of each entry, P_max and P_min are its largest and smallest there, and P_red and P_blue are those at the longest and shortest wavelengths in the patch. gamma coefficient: 107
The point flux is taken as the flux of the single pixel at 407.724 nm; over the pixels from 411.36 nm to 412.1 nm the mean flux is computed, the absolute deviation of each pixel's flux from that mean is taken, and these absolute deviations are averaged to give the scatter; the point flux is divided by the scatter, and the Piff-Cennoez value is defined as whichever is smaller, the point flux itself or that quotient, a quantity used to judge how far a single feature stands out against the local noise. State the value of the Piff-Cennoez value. 13.8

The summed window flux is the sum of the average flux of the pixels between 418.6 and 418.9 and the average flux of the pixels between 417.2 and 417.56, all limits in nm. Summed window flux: 27.3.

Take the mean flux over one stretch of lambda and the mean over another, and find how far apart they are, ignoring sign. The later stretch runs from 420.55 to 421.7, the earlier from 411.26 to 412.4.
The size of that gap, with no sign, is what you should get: 1.1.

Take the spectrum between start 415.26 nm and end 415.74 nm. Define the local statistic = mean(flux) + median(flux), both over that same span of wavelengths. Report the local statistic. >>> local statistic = 28.4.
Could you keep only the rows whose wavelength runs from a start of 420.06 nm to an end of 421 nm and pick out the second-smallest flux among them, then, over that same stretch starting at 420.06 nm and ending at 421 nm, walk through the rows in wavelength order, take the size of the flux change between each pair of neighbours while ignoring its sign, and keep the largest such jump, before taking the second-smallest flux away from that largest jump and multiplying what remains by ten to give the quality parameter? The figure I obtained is -132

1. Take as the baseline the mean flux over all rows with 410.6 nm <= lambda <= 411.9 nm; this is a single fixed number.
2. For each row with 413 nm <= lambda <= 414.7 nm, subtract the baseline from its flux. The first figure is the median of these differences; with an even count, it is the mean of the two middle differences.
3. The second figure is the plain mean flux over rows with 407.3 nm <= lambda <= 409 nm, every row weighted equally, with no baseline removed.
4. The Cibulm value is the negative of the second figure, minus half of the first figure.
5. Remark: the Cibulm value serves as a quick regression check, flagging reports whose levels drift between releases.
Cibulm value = -15.5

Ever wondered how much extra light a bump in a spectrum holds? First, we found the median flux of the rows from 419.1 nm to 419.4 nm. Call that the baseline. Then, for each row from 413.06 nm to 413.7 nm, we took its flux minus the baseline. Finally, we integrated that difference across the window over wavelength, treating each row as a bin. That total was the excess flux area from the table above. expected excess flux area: 1.1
